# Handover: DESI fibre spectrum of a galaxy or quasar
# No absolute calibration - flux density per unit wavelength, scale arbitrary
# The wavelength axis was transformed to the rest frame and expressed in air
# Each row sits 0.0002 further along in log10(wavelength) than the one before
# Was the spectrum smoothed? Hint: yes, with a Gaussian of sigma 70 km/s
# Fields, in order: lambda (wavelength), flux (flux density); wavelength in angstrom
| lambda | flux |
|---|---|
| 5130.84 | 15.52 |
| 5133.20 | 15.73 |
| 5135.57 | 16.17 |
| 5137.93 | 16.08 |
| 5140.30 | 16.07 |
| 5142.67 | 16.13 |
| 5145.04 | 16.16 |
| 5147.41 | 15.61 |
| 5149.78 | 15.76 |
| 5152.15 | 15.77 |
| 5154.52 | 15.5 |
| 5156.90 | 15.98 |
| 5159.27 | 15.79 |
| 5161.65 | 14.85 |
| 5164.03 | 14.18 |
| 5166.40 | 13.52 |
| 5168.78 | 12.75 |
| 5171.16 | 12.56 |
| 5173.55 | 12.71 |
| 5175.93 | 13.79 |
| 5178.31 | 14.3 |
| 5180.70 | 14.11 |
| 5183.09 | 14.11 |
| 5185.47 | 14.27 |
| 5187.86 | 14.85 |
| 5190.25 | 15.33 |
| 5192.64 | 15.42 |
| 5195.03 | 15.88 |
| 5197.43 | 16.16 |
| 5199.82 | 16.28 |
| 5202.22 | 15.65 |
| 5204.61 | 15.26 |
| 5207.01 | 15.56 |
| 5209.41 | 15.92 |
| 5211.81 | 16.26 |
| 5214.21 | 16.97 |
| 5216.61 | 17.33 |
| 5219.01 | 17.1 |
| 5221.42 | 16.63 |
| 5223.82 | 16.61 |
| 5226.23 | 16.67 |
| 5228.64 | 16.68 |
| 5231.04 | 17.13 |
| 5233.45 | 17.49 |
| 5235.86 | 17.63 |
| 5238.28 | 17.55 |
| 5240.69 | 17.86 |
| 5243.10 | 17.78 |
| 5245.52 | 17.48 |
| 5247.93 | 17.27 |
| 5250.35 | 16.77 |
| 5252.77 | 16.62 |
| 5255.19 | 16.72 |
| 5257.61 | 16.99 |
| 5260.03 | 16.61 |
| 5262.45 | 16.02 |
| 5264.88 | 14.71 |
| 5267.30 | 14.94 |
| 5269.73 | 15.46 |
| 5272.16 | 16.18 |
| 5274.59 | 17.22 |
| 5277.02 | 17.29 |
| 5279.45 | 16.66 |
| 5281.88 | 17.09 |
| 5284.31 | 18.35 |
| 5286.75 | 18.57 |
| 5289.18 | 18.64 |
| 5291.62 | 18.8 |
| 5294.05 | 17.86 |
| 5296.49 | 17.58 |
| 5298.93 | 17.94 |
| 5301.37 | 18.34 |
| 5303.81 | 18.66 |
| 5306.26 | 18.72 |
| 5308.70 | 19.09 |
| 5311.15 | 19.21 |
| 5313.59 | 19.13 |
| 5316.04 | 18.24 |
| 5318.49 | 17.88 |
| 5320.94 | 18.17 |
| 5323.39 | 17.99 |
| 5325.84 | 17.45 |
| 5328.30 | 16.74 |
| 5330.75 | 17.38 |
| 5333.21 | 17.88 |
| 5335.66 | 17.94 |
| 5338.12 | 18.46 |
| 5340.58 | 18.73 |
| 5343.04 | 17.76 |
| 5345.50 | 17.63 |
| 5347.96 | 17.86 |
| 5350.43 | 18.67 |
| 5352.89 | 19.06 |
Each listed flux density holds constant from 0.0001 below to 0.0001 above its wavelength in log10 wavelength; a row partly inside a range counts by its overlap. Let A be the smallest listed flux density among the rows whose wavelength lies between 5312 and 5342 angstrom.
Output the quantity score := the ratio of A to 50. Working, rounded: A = 16.74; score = 0.335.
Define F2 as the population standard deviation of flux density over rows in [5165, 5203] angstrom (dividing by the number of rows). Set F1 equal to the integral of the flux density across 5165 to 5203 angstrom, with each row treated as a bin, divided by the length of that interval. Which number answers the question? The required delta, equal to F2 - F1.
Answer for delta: -13.3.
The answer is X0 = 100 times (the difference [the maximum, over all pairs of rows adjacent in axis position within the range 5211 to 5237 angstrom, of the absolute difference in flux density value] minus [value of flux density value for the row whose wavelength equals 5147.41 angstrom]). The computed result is -1490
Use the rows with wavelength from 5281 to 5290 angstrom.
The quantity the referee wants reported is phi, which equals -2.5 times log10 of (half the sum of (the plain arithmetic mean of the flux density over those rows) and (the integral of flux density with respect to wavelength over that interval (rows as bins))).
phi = -4.90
